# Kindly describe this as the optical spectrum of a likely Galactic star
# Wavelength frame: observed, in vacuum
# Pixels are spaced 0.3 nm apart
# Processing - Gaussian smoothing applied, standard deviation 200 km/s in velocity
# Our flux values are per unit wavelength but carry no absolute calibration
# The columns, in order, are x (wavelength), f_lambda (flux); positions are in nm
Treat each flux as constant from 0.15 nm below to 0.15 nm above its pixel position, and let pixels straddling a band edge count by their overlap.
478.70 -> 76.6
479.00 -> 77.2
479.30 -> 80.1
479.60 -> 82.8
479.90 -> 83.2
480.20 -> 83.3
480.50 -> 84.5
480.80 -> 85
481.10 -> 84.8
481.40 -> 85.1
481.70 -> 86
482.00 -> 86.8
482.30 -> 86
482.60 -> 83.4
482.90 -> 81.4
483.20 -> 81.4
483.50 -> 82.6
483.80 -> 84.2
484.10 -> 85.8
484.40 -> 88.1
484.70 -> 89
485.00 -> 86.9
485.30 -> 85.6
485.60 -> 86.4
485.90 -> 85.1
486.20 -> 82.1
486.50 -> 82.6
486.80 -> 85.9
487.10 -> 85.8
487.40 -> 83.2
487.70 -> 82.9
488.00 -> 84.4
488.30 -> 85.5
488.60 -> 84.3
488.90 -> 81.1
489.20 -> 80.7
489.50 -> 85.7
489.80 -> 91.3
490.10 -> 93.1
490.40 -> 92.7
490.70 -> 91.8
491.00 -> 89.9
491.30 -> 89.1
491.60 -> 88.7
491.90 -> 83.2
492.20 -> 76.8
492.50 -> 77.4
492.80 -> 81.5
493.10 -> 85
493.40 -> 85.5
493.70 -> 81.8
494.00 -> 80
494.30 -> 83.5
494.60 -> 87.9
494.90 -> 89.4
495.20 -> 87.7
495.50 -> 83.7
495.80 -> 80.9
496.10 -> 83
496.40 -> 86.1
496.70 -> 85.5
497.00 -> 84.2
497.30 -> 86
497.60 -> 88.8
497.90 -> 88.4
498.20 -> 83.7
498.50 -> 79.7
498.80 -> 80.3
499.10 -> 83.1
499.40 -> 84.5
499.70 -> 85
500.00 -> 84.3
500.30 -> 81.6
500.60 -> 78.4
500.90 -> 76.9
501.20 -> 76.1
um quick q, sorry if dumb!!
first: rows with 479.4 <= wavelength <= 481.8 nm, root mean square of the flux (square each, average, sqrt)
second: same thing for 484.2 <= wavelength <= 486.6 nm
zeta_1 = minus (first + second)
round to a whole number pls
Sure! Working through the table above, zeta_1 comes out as -170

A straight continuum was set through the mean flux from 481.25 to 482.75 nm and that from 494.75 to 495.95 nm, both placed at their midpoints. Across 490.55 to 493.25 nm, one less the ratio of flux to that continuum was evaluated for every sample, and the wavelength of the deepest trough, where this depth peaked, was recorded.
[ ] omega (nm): 492.20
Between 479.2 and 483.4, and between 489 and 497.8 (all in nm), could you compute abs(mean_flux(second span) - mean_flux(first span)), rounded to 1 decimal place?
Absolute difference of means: 1.7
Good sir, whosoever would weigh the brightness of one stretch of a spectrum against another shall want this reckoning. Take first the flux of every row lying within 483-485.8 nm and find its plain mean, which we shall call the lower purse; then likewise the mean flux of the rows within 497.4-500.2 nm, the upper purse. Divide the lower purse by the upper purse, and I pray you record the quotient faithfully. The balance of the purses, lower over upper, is 1.02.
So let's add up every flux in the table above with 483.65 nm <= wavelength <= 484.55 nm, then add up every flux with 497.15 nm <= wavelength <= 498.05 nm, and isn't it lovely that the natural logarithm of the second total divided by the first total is 0.0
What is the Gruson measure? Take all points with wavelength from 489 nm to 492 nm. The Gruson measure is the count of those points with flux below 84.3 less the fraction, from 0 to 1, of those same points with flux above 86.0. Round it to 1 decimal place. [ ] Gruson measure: 1.3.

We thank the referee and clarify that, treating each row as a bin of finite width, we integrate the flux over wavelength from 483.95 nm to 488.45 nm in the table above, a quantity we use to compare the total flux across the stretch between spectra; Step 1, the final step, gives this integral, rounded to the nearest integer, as 384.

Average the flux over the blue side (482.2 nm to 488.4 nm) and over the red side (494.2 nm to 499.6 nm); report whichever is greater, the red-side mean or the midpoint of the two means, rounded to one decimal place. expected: 84.8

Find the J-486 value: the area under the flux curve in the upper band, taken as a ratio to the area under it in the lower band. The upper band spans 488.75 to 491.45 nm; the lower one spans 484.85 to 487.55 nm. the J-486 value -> 1.04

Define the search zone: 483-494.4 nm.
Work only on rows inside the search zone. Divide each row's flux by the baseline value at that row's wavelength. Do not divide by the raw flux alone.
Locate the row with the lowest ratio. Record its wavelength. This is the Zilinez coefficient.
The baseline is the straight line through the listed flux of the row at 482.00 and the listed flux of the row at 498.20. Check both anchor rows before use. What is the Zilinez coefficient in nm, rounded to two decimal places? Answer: 492.20 nm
